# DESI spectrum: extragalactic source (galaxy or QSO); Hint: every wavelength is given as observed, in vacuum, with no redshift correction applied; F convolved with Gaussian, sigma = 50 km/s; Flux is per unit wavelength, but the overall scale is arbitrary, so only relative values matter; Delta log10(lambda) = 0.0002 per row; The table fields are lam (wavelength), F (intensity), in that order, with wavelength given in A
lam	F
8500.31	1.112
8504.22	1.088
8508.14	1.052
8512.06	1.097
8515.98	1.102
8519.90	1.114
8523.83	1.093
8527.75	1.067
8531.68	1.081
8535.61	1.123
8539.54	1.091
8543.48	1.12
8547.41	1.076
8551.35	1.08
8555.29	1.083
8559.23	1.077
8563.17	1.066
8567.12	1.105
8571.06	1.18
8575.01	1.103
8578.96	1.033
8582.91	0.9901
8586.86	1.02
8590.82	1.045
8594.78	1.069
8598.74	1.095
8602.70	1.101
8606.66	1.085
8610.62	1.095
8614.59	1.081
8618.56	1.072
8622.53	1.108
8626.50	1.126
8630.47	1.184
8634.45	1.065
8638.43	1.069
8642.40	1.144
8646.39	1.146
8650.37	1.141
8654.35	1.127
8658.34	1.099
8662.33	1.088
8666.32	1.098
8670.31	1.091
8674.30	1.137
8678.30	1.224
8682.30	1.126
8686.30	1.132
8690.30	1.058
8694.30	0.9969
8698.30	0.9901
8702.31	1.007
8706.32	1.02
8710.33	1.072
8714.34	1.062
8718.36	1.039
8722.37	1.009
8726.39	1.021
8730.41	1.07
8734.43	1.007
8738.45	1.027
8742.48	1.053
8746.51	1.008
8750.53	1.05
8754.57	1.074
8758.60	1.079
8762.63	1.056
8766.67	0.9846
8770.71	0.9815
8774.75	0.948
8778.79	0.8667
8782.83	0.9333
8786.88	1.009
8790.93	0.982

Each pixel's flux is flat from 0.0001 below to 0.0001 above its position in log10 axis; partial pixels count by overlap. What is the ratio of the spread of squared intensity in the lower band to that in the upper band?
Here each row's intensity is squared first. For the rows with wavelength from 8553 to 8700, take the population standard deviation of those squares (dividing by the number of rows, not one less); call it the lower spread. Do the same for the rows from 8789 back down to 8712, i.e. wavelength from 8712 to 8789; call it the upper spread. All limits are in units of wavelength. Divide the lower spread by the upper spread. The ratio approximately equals 1.1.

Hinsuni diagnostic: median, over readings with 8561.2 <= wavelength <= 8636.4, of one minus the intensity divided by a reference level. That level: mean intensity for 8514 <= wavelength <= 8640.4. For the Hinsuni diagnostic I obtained 0.00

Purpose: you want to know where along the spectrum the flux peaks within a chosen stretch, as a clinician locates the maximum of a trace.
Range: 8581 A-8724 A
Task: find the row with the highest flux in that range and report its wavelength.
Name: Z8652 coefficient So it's 8678.30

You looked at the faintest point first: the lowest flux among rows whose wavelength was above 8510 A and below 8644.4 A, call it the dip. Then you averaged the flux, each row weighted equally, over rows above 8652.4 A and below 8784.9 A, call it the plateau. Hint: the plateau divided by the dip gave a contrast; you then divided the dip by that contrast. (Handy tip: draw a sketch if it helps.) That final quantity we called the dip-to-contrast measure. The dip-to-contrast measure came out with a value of 0.937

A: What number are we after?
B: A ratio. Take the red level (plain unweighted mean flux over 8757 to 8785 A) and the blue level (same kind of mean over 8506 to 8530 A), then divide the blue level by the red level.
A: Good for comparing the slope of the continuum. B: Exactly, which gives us 1.11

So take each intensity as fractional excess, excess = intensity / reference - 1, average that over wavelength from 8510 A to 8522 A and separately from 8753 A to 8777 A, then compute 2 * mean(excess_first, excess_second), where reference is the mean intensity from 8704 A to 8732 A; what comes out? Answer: 0.04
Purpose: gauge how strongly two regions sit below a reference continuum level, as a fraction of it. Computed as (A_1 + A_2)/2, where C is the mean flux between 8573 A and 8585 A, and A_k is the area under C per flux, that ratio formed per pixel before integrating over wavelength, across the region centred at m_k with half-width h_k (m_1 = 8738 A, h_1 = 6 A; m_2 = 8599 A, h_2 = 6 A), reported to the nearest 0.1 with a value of 11.8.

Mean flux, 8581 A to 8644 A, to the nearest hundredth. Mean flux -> 1.08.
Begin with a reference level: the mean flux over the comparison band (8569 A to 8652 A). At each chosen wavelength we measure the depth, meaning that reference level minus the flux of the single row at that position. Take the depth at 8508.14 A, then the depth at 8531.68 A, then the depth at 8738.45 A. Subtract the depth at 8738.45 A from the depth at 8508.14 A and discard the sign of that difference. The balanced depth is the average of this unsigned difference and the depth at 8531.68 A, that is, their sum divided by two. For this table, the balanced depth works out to 0.018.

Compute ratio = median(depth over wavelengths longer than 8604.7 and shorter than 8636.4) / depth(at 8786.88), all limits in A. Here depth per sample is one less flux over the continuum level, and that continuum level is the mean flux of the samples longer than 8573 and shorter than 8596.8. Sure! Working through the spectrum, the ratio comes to -1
